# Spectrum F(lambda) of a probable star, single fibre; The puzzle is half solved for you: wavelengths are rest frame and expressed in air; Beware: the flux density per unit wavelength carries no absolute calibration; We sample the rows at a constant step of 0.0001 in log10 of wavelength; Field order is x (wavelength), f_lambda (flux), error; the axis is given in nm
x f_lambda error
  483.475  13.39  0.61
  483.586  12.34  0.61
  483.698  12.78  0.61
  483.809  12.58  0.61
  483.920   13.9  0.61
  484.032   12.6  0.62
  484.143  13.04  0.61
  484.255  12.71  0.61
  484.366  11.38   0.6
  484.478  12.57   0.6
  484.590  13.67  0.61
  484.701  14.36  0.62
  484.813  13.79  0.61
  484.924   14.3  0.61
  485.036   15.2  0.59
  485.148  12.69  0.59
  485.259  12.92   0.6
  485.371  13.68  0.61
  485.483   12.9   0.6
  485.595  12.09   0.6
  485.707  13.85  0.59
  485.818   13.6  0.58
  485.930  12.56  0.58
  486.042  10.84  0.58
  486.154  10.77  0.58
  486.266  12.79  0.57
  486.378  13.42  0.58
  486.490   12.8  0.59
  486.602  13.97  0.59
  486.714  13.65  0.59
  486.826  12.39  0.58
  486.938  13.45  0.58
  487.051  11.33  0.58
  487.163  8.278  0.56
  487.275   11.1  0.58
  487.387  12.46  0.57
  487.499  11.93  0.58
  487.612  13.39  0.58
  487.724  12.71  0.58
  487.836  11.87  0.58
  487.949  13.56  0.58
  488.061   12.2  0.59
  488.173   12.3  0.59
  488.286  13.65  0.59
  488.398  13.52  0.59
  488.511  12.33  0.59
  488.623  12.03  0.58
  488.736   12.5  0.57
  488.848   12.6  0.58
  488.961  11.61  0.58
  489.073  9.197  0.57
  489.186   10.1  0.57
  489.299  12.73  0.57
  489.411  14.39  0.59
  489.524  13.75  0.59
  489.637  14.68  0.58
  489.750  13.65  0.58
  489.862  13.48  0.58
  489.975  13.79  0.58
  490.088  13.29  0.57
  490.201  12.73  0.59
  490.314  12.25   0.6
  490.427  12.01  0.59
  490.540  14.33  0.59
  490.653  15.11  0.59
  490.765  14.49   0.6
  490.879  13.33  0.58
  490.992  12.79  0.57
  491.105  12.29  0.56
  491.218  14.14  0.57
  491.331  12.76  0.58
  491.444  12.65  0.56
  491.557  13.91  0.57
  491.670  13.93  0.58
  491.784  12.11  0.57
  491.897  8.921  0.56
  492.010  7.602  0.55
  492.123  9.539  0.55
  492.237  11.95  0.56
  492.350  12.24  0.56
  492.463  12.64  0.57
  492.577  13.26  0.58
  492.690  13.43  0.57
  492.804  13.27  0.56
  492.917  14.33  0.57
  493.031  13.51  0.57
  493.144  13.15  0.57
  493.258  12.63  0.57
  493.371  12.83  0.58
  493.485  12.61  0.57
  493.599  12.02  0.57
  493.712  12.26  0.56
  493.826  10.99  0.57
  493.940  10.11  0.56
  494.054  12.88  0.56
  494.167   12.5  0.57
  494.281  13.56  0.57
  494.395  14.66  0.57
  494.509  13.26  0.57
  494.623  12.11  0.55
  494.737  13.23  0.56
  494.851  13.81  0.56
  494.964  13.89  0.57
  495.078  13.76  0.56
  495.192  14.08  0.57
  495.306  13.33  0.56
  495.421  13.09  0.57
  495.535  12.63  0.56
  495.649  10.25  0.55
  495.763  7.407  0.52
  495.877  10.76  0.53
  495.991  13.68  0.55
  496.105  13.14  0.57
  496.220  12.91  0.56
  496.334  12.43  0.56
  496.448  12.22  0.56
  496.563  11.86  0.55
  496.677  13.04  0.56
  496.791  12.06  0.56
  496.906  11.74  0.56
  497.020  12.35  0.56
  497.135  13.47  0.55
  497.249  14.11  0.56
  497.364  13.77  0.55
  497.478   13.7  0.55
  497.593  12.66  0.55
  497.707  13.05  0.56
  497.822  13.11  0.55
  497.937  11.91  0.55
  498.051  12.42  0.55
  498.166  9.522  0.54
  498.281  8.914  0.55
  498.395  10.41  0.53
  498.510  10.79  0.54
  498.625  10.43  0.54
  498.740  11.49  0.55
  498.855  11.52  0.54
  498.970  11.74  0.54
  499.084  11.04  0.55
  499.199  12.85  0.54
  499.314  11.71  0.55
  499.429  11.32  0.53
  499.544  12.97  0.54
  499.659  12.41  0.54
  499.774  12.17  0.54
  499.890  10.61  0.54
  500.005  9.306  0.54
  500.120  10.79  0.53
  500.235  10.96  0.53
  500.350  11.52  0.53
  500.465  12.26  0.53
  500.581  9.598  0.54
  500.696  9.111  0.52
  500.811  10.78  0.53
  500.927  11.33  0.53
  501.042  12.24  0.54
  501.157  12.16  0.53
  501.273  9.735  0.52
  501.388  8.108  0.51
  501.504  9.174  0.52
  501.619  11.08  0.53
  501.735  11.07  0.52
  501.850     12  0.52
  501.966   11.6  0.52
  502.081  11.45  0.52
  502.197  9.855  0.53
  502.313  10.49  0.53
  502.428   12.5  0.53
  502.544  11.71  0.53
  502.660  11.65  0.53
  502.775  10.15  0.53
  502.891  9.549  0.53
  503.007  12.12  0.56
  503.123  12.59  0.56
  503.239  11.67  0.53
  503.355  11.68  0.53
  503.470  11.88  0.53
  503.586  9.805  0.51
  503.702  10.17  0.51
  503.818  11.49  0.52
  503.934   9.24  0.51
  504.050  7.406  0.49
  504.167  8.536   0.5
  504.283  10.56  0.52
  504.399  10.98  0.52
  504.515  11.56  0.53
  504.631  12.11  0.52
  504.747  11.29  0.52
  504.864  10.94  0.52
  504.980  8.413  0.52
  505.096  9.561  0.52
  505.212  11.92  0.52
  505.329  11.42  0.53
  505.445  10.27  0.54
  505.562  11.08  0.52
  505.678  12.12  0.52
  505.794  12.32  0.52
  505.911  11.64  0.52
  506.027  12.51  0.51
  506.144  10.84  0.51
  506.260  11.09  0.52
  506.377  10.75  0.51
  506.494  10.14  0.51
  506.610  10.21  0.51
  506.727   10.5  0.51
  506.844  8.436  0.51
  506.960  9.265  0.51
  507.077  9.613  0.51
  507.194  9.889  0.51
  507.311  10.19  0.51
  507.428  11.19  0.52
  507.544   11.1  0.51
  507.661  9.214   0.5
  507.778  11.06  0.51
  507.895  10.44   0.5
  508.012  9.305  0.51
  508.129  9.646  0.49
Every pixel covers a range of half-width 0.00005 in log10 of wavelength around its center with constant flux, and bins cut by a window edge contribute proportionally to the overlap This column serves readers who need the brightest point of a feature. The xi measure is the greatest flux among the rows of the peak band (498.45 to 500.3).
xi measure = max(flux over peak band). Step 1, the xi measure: 12.97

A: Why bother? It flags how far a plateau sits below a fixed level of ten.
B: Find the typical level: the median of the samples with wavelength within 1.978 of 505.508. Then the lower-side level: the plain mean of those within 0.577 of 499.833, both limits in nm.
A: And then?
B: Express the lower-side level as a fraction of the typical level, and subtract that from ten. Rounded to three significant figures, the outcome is 8.93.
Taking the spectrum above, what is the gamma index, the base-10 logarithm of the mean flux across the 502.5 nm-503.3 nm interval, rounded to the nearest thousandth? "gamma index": 1.055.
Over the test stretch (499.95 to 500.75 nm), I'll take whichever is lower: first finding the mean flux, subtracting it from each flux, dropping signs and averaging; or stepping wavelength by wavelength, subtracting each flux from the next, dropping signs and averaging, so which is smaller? 1.00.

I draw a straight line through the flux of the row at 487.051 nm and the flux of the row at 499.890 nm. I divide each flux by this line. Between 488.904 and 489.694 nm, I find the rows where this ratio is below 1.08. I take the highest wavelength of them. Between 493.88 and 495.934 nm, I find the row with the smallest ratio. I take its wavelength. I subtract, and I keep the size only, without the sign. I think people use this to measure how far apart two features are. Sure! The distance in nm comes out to 6.58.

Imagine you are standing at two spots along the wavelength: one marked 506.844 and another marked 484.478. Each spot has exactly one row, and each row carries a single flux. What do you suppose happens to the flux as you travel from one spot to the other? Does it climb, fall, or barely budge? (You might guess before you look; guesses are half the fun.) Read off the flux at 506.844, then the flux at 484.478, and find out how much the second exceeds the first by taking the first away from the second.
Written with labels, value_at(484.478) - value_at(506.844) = 4.1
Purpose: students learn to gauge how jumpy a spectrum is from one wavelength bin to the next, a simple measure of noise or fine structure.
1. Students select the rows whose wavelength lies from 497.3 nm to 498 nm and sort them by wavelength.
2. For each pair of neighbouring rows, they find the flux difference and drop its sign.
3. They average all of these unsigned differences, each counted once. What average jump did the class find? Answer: 0.55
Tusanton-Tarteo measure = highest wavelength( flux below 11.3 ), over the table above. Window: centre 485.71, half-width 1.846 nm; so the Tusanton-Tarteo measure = 487.275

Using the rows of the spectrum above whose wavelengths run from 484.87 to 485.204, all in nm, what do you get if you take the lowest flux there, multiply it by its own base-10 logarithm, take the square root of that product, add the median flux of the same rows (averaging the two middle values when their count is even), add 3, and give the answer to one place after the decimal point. 21.0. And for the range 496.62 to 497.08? 18.7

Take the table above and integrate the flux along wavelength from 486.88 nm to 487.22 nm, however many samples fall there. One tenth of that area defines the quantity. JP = 0.37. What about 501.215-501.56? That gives 0.31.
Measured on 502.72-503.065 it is 0.37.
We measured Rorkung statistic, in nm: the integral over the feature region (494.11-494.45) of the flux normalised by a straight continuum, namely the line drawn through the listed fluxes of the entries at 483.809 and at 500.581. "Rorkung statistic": 0.43 nm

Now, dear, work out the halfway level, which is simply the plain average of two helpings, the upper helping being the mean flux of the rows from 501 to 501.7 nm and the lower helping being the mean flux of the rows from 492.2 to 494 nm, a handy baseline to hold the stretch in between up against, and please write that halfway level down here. 11.5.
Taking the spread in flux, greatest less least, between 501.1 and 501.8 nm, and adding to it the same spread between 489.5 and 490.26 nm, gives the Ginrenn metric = 6.0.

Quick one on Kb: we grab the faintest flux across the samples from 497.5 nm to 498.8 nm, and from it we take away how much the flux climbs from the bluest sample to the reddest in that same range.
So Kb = 10.1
